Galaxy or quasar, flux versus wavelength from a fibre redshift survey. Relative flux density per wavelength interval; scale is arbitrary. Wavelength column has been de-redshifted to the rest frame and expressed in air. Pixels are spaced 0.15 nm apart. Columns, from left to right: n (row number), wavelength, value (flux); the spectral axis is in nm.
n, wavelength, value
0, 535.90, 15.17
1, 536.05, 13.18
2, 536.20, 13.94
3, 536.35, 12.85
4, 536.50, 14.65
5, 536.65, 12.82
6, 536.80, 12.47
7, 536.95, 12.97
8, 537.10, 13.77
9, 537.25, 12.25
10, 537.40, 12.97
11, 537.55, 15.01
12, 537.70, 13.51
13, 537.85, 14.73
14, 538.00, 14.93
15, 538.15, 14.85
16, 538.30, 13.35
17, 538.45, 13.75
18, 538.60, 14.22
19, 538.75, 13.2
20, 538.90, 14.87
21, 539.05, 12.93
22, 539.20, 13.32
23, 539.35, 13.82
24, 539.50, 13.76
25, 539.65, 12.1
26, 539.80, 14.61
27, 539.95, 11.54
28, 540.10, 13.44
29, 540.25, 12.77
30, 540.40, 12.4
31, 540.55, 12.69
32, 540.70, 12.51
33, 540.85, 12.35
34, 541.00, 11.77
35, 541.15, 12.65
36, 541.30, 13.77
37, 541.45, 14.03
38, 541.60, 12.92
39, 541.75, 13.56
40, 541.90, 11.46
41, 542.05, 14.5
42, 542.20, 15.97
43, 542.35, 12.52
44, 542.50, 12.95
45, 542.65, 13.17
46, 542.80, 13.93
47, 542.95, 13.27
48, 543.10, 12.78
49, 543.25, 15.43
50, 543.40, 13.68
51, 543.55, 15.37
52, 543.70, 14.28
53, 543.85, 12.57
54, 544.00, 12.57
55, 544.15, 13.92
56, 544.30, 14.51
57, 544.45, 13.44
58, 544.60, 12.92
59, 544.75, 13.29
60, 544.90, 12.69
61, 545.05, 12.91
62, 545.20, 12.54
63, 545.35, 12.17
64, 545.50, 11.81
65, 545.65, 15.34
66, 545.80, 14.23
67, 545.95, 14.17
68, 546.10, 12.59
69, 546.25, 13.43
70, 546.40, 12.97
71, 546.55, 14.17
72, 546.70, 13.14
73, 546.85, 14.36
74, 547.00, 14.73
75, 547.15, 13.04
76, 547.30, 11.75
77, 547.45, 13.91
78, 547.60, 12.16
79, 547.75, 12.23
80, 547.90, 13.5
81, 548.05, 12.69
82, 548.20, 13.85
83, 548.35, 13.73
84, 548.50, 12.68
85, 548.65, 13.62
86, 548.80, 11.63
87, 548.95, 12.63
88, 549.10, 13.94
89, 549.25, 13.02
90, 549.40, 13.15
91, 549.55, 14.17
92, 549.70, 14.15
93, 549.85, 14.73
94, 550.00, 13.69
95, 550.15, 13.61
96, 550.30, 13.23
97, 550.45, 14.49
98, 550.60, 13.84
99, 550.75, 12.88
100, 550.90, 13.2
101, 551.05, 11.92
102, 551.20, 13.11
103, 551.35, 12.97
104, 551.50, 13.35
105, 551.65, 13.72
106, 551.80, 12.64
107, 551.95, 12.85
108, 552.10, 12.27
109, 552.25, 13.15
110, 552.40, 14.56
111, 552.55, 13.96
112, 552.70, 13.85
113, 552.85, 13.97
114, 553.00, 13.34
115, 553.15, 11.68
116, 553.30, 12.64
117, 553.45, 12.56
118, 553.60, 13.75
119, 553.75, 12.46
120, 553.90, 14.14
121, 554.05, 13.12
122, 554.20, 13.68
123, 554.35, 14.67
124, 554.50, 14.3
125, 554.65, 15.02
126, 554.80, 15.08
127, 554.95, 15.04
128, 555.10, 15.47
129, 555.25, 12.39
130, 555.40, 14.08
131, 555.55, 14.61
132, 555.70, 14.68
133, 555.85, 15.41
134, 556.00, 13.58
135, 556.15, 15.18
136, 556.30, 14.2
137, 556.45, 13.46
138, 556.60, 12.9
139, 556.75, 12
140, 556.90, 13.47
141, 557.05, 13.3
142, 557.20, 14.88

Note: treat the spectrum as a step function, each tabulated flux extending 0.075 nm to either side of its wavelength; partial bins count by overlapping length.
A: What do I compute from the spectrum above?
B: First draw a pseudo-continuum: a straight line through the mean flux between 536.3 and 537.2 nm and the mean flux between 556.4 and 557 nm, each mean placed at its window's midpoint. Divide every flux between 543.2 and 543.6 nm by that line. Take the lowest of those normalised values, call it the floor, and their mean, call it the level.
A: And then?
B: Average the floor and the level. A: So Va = 1.08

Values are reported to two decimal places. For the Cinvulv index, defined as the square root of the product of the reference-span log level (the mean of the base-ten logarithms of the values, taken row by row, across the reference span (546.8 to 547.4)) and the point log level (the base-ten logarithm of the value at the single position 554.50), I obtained 1.14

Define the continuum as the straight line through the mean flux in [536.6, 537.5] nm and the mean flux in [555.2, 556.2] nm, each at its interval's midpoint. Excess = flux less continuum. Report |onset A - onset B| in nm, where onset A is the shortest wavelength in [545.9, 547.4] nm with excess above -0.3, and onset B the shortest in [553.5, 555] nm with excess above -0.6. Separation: 7.65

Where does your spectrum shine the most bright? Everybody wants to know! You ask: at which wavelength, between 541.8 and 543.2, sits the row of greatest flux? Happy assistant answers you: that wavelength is 542.20 nm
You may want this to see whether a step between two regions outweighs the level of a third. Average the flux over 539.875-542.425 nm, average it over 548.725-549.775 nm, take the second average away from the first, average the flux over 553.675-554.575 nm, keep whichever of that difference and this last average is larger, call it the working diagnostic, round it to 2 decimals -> 13.73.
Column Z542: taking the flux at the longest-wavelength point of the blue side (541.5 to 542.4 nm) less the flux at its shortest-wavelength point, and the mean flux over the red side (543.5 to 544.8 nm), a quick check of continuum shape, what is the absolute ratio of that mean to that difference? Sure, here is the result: 34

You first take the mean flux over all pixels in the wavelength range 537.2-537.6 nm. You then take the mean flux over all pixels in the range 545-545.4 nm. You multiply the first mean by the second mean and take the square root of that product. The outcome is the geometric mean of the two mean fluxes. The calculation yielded 13.0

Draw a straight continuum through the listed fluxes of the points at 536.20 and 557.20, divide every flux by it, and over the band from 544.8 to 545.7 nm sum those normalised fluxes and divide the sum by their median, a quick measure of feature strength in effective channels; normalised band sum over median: 6.14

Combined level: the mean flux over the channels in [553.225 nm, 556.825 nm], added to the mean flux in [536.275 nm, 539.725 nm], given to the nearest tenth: 27.5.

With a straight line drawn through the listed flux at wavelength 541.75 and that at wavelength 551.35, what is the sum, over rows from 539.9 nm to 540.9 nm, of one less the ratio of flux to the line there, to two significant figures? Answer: 0.57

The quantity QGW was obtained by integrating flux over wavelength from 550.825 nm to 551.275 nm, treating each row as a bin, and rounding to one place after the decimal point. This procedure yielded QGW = 5.7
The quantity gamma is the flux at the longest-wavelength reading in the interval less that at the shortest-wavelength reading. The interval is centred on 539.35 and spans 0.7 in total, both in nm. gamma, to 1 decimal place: -0.8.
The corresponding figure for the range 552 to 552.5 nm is 2.3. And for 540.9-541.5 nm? 2.3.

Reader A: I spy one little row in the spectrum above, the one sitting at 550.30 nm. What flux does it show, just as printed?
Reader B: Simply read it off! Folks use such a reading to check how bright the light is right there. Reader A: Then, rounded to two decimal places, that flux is 13.23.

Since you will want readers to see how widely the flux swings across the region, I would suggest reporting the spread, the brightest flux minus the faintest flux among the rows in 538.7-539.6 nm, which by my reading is 1.94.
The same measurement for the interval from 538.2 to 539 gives 1.67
